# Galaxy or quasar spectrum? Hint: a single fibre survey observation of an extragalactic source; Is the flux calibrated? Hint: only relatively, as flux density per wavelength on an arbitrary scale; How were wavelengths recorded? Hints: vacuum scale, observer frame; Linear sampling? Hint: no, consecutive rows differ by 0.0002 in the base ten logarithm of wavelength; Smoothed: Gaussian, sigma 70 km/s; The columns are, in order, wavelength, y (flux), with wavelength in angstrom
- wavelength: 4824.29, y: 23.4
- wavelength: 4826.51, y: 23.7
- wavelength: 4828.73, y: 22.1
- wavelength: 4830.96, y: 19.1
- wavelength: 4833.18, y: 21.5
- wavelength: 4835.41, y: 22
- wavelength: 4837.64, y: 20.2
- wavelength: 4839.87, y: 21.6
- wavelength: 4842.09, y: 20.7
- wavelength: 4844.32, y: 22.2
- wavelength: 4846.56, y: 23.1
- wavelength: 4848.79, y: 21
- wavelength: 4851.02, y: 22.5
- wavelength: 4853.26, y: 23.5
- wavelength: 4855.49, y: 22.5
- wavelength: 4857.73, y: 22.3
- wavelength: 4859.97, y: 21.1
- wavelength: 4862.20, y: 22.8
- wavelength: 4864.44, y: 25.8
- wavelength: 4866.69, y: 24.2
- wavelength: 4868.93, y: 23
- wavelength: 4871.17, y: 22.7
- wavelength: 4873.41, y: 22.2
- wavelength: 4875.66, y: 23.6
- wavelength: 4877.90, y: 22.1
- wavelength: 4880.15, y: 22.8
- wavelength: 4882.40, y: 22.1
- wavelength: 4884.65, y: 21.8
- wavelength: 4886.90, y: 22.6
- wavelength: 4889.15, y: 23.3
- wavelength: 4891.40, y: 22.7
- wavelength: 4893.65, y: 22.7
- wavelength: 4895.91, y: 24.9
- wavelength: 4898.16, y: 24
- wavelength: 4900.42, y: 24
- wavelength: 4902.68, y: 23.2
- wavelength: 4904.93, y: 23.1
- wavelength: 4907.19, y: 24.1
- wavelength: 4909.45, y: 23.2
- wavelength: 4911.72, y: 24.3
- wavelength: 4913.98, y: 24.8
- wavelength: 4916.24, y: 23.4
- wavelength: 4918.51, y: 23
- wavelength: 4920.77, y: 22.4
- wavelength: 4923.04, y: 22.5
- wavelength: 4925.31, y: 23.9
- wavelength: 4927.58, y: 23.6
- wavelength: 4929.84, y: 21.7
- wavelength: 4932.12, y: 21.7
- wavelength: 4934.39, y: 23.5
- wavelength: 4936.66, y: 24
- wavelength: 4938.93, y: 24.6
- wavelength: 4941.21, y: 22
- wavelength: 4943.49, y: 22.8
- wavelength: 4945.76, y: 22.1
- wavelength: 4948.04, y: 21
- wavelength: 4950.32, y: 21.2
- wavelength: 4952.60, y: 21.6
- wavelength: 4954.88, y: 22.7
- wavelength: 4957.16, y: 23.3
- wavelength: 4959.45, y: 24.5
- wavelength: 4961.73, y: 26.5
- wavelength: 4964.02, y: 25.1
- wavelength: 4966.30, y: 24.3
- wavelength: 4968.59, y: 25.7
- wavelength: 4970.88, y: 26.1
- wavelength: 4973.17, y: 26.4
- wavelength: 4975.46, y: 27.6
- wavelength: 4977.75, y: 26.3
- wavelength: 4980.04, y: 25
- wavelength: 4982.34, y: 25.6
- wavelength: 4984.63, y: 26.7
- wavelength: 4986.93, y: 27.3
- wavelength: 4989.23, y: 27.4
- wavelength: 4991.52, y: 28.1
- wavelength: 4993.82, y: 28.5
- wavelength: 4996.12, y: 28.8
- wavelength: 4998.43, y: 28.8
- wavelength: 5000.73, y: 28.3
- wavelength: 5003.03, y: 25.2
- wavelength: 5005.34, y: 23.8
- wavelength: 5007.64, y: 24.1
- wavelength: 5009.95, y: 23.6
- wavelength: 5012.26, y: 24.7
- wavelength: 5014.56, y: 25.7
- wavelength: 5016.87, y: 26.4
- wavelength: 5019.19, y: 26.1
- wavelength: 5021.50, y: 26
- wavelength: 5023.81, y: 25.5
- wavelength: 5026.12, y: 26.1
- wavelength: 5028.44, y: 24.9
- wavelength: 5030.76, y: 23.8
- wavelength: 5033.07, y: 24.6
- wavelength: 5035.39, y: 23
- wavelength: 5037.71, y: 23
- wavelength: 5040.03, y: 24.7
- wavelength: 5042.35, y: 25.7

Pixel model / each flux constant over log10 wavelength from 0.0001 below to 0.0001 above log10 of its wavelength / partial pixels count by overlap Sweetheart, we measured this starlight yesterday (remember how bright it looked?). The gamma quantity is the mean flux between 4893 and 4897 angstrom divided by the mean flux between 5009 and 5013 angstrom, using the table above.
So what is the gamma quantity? 0.99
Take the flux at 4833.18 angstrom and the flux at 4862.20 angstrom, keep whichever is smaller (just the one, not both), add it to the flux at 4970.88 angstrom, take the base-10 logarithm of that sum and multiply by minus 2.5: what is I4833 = -4.194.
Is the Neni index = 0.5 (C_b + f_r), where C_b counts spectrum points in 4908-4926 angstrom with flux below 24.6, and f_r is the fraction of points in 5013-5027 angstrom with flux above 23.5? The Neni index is 4.0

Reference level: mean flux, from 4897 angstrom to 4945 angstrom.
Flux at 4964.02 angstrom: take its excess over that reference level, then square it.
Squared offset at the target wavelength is 3.2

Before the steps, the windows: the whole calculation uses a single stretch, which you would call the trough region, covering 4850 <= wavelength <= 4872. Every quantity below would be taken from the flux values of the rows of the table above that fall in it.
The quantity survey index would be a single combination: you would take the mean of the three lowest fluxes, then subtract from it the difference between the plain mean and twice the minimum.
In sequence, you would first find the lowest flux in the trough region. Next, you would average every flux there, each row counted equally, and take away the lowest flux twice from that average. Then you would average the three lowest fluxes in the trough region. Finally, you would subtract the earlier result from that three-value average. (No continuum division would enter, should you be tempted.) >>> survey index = 41.1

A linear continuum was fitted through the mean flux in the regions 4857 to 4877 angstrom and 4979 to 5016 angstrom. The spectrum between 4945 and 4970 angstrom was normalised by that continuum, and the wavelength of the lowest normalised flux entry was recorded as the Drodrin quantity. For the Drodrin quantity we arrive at 4948.04 angstrom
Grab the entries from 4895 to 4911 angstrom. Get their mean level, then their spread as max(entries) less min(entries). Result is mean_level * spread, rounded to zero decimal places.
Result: 43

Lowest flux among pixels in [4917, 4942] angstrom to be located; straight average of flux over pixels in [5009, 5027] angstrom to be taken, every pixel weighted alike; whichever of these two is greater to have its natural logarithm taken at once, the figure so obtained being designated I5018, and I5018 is 3.24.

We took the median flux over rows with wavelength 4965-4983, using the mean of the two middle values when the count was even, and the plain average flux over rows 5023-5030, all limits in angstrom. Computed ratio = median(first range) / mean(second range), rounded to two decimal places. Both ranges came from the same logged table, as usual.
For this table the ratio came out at 1.02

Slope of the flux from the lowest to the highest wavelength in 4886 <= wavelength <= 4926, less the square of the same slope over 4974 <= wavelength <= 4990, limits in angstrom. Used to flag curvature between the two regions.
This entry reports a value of 0.03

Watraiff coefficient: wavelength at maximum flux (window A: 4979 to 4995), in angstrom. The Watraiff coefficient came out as 4993.82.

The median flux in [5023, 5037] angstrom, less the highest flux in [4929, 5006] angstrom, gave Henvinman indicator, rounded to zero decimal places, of -4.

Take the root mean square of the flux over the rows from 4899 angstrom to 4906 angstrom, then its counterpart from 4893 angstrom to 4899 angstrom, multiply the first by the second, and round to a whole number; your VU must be 560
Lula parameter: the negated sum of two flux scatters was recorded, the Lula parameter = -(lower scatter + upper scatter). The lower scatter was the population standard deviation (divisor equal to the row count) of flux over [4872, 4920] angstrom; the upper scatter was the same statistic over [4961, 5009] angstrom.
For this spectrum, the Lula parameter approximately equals -2.38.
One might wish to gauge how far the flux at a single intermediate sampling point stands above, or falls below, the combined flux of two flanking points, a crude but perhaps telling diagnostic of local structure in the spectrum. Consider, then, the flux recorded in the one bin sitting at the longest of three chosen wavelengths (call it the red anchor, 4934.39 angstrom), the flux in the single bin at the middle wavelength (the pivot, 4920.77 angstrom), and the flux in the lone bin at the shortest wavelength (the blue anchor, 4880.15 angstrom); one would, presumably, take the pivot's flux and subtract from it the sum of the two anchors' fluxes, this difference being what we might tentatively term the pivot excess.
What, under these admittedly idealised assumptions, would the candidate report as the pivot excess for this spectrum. -23.9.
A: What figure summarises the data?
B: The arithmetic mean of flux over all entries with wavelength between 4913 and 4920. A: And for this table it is 23.7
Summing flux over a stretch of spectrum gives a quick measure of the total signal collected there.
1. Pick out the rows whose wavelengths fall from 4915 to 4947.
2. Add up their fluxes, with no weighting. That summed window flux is 321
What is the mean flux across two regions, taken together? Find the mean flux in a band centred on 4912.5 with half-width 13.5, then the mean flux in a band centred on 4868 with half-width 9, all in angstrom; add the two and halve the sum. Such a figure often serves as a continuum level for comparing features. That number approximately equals 23.3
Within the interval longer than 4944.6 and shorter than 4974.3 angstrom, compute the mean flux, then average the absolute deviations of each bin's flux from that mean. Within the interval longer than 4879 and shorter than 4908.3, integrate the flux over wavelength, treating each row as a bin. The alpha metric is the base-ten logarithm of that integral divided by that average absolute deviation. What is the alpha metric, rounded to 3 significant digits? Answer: 2.59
